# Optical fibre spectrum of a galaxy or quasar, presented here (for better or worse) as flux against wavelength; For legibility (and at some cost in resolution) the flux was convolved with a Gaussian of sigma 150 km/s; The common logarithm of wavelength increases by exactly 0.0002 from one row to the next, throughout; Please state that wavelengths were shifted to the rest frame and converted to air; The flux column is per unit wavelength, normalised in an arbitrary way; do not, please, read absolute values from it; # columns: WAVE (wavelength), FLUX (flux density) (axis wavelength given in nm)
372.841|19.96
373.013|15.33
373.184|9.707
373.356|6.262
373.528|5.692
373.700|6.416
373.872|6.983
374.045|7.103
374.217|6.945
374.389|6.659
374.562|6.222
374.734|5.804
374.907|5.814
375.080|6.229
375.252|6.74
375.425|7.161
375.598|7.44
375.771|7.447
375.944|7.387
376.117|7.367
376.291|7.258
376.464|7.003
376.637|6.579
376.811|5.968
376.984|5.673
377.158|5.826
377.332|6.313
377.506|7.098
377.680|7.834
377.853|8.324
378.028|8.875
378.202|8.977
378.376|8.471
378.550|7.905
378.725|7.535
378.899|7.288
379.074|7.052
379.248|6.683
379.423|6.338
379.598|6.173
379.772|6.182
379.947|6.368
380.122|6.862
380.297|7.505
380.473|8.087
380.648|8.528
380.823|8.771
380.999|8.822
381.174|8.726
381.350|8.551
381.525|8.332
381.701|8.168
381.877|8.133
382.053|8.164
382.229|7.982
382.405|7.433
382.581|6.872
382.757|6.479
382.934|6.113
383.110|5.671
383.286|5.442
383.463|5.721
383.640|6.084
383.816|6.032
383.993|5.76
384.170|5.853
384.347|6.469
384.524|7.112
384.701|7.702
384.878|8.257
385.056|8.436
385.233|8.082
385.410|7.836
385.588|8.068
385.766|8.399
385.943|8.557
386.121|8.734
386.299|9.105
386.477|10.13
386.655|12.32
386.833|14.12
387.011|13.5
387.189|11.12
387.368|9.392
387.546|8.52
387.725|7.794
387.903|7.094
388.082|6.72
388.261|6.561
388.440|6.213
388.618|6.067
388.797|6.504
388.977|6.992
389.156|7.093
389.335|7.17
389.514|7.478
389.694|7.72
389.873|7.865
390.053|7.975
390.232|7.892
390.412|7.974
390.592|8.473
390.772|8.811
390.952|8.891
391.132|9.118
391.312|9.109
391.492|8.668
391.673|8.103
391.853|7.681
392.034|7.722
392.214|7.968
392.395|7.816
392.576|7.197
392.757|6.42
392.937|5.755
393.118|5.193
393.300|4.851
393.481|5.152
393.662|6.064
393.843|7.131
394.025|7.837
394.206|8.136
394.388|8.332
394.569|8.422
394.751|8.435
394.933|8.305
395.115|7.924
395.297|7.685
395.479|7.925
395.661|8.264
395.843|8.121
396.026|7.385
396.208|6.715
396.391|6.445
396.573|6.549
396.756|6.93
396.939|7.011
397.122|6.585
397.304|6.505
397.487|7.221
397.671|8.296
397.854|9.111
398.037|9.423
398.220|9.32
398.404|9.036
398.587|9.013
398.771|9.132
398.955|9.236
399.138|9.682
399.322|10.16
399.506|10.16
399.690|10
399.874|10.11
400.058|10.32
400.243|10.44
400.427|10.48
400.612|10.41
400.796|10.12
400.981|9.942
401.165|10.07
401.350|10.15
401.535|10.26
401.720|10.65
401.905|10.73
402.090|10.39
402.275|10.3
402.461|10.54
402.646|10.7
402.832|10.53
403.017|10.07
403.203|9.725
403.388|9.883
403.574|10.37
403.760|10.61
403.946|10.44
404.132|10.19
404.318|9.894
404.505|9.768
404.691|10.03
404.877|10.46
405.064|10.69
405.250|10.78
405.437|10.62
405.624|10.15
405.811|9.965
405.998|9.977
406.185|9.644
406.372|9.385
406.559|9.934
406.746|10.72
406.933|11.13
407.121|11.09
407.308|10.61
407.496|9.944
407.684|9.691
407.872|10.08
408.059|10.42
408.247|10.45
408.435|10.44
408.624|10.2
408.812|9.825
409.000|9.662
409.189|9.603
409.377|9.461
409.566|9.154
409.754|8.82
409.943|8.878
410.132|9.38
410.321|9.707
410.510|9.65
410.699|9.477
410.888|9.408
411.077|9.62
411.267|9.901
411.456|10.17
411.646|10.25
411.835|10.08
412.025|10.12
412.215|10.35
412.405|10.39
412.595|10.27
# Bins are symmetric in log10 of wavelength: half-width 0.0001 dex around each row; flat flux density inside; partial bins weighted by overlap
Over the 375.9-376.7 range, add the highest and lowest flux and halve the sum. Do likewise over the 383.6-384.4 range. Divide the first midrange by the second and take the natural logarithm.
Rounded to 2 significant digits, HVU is 0.13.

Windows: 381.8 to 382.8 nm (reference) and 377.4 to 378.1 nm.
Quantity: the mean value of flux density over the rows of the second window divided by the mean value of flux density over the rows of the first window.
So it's 1.1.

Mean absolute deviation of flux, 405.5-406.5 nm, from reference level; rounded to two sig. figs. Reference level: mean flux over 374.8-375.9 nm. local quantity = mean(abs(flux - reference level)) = 3.0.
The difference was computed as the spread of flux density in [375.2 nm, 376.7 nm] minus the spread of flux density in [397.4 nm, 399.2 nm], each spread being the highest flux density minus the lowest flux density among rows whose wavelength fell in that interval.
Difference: -1.6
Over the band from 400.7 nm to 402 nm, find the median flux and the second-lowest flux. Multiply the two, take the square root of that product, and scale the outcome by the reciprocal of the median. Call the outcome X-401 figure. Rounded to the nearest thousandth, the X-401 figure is 0.996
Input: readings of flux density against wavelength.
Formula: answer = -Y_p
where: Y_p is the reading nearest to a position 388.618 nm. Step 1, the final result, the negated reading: -6.1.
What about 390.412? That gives -8.0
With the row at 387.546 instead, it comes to -8.5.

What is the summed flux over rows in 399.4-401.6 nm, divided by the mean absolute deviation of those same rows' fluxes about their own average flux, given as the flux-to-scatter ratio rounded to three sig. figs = 831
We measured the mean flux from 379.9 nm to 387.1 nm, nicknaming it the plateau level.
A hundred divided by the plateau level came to 12.5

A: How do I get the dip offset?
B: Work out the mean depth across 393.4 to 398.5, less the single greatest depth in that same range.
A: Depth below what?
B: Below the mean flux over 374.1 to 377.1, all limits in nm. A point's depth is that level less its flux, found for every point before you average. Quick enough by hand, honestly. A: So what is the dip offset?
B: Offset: -2.5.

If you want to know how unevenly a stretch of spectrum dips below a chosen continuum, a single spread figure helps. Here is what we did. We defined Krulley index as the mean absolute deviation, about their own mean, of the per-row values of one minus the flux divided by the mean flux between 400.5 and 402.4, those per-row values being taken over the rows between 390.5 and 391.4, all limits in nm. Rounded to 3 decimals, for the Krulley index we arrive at 0.019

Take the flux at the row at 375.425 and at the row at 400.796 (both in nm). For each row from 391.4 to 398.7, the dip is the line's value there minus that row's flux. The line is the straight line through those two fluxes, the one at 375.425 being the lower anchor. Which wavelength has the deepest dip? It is 393.300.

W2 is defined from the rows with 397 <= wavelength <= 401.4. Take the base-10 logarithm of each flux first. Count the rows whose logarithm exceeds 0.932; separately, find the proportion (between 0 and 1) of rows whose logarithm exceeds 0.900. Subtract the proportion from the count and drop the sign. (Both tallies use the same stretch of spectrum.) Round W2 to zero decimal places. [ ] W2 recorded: 19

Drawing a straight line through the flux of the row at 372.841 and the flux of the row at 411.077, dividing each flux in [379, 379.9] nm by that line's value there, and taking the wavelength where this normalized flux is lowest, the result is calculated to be 379.598 nm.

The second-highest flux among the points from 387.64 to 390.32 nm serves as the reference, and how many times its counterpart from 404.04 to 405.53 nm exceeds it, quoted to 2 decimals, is 1.35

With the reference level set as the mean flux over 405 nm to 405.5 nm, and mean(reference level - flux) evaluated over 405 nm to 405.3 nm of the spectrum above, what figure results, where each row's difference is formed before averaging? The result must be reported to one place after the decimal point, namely 0.0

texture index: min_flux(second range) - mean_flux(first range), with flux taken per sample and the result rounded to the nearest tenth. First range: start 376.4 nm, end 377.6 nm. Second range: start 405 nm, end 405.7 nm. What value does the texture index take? 3.8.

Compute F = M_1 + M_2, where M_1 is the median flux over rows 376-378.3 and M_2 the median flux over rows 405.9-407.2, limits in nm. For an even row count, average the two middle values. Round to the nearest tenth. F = 17.1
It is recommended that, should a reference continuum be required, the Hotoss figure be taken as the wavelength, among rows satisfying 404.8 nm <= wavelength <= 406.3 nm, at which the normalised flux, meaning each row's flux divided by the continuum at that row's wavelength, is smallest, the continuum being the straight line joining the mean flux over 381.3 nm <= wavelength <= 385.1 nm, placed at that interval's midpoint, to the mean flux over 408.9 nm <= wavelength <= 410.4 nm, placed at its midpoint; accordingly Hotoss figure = 406.185 nm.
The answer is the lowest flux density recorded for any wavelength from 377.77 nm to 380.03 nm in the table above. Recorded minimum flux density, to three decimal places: 6.173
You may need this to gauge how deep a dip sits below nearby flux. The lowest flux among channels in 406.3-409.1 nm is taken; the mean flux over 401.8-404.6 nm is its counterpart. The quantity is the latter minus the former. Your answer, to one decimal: 0.9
